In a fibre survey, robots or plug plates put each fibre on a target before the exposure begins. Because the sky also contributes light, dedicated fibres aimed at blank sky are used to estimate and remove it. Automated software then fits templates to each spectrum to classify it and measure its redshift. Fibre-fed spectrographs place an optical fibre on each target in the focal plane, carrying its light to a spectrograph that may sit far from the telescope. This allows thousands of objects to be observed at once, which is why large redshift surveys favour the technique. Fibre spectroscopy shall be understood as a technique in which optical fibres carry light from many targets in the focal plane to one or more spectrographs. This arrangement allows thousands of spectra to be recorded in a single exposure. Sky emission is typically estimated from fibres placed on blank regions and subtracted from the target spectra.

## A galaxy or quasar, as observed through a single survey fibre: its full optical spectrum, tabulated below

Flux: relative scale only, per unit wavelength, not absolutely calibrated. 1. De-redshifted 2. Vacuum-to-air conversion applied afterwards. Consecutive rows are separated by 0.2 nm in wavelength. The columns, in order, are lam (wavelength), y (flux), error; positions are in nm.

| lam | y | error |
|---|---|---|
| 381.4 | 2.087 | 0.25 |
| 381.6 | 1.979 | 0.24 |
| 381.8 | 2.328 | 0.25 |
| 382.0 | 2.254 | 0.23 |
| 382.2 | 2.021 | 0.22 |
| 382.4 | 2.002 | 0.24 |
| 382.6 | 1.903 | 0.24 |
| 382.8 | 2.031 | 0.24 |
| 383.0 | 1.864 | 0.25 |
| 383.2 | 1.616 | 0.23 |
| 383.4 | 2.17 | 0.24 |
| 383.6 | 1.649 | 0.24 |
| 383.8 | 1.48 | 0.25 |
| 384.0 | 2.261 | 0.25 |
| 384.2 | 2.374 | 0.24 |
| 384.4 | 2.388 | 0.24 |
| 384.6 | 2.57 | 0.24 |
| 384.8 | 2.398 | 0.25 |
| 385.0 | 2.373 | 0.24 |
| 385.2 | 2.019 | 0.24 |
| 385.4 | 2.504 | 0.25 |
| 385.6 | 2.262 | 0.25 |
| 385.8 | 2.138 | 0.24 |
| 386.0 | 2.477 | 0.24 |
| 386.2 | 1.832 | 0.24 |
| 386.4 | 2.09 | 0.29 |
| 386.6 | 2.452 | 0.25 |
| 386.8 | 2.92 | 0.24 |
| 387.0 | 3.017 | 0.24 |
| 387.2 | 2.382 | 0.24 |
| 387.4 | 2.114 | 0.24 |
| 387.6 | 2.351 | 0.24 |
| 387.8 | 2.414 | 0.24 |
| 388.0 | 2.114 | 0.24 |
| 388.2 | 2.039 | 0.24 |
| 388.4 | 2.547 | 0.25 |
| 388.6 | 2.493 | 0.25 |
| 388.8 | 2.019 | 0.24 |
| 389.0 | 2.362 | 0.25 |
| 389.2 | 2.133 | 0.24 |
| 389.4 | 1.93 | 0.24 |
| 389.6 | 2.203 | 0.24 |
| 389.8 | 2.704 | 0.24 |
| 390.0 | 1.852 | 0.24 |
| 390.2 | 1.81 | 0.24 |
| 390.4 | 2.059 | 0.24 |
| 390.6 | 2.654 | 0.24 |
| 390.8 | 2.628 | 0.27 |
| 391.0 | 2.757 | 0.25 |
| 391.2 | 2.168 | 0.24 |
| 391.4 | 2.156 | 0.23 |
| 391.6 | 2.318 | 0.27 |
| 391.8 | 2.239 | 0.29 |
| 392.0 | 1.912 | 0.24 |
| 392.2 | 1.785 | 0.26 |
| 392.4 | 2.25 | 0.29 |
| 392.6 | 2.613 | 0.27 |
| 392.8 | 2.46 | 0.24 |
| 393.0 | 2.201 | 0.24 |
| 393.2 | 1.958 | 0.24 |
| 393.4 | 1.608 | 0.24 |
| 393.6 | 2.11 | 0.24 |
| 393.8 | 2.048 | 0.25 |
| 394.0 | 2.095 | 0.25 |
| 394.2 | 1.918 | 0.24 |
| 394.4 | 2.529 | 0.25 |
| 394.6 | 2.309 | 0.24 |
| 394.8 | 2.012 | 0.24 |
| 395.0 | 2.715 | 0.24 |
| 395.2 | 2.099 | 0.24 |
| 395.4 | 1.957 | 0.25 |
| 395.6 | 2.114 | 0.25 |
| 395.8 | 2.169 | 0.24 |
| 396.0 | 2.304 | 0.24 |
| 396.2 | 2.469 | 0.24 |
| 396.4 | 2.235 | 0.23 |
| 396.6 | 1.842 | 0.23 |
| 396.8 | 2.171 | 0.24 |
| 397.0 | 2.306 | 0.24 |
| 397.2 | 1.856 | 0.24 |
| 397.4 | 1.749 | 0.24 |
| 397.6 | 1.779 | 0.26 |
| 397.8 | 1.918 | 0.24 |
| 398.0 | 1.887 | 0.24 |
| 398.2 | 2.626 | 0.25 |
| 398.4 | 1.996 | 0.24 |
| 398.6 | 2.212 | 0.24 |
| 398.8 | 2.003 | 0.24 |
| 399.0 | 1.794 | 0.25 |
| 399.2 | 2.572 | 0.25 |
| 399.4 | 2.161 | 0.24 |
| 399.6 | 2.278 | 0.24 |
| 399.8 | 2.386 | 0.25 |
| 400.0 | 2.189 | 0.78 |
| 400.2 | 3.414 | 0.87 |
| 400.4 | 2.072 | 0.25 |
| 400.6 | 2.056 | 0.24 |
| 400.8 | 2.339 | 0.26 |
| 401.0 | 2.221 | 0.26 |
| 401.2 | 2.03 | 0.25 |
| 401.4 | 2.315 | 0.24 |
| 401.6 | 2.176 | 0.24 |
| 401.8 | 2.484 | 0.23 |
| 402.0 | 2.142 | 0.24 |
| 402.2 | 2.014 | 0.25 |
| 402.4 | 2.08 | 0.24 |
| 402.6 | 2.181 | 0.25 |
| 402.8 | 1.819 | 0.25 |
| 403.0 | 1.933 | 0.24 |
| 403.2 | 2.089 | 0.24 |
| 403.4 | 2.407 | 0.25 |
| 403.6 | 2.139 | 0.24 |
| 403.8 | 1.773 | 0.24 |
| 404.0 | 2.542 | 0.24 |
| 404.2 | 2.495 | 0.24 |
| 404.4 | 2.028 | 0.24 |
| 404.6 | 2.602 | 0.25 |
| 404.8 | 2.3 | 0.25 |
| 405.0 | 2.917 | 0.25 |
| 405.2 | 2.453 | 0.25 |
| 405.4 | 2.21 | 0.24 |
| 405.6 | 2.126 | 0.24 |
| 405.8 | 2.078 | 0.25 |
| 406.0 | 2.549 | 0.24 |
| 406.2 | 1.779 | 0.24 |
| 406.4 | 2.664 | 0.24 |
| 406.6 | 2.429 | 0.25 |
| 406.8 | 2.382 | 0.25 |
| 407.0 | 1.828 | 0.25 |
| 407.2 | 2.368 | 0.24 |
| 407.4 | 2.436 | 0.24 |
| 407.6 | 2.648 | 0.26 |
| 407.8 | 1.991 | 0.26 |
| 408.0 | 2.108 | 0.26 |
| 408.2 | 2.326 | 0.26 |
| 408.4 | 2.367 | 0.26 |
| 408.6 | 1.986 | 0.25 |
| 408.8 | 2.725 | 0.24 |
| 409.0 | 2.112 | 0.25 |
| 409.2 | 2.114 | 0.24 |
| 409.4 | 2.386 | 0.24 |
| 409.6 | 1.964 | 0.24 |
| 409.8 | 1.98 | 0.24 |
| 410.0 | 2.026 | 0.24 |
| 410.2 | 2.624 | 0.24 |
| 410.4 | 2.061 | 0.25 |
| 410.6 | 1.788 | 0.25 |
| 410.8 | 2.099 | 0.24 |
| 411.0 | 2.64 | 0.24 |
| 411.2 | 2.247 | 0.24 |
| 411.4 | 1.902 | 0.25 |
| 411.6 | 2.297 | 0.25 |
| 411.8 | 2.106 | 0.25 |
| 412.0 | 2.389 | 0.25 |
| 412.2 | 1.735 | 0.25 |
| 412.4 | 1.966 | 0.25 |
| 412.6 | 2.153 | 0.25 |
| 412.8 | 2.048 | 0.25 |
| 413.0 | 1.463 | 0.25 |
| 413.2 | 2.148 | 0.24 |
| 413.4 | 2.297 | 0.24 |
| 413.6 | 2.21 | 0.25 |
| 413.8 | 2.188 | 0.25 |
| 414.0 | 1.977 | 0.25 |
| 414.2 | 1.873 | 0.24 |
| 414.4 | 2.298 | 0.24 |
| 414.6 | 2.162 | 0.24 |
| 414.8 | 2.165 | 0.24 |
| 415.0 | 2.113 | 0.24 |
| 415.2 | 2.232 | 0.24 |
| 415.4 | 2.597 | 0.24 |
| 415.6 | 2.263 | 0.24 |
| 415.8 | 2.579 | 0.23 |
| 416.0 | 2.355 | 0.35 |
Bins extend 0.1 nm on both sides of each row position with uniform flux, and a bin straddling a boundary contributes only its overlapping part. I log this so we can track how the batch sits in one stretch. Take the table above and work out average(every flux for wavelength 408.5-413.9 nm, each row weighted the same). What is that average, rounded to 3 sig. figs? 2.14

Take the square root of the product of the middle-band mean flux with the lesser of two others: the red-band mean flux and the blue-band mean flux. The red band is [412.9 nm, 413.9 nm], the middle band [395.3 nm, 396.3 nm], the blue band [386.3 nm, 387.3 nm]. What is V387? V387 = 2.13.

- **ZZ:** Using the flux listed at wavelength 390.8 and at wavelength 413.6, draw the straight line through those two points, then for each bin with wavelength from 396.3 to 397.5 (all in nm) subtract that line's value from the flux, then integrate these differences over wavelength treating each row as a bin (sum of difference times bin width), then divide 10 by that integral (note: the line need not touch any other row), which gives -17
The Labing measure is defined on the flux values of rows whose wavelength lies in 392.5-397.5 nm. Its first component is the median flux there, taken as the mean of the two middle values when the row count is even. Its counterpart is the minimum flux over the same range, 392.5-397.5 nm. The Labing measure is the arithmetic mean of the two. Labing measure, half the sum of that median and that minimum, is 1.86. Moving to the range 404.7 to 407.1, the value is 2.06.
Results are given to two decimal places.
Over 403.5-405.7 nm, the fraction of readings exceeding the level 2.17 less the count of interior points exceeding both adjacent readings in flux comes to -2.36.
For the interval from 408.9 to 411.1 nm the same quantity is -1.73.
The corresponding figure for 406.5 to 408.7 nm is -1.36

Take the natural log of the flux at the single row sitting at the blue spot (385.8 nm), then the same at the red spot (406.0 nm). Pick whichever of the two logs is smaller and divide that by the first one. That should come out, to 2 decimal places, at 1.00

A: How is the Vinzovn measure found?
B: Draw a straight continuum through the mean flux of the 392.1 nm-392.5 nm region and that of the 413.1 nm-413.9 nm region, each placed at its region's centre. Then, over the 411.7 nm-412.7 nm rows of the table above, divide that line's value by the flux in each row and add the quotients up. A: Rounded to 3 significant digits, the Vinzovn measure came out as 5.37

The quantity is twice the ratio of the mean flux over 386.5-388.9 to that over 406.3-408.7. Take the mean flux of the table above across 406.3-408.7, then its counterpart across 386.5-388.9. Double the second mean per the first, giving 2.10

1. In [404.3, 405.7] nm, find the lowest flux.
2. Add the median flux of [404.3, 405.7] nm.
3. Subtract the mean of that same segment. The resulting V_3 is 1.95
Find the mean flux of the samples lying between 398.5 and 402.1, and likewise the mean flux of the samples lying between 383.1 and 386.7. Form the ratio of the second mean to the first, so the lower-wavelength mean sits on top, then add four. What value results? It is 4.96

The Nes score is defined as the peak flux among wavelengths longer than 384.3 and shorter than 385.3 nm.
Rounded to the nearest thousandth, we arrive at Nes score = 2.570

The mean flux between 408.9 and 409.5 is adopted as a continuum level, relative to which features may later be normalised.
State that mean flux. 2.20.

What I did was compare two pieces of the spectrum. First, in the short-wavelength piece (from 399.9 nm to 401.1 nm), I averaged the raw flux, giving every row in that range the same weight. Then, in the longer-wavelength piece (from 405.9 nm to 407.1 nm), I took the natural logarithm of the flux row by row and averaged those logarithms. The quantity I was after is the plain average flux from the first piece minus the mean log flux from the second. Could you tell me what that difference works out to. 1.57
